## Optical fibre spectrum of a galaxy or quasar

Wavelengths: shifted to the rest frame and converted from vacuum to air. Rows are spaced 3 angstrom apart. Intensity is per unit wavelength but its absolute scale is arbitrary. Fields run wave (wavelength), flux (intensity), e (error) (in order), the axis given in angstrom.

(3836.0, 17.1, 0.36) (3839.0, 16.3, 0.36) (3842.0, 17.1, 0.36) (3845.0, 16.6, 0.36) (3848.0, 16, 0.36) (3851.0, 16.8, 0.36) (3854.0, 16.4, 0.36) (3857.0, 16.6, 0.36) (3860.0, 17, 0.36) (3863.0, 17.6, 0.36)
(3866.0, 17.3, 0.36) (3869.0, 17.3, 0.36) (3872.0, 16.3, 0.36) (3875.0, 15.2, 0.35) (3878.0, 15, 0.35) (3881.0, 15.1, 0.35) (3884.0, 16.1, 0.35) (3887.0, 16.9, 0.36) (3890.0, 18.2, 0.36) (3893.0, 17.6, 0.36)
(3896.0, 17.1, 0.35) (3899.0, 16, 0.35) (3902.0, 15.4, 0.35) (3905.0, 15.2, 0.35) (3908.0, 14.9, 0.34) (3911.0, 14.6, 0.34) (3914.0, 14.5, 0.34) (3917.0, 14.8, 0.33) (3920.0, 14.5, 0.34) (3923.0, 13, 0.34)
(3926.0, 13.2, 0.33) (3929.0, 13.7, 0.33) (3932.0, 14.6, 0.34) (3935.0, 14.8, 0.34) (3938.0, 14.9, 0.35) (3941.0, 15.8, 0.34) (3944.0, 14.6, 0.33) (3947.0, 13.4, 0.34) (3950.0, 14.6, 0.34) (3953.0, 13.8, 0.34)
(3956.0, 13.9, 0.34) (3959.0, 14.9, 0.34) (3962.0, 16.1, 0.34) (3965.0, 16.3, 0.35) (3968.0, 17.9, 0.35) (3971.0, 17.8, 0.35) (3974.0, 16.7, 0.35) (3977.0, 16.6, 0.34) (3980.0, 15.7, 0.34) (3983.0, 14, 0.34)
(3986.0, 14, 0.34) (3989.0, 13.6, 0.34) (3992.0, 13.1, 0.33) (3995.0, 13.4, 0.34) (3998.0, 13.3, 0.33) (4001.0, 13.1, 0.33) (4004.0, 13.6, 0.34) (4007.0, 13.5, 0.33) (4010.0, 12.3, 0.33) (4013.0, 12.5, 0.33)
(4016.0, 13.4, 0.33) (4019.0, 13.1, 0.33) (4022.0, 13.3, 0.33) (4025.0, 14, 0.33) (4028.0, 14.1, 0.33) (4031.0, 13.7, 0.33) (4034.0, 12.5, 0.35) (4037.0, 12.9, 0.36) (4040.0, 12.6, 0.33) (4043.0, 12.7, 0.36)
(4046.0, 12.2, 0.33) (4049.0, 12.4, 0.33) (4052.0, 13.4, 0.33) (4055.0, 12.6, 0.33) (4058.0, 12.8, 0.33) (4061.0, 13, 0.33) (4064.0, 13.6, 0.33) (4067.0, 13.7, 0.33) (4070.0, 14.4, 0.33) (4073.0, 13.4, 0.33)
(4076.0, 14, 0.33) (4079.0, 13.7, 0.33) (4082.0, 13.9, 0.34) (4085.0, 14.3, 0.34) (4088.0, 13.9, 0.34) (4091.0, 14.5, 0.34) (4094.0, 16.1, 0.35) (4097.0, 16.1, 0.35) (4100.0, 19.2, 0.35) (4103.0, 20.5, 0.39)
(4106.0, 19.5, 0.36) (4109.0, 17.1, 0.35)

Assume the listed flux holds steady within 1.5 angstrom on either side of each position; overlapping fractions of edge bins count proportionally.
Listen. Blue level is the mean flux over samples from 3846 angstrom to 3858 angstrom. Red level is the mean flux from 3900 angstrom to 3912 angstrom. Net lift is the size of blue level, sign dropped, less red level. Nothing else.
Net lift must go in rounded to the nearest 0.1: 1.4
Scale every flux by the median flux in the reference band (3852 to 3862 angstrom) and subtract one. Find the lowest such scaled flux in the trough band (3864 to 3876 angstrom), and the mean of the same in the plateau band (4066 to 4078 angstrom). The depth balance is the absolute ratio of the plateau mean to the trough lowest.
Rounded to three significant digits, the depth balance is 1.95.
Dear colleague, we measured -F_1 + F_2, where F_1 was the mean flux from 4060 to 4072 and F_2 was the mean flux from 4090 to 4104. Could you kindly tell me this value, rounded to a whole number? 4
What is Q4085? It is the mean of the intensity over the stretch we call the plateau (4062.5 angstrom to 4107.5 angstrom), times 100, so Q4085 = 1539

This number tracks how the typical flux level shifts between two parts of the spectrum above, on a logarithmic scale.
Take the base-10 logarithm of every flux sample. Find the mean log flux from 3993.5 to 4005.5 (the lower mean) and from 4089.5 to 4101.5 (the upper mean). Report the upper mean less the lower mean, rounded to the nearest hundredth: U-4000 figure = 0.09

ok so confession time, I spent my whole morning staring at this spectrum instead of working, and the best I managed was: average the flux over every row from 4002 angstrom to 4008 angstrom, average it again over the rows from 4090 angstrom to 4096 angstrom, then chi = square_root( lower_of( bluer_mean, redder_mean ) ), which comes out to 3.68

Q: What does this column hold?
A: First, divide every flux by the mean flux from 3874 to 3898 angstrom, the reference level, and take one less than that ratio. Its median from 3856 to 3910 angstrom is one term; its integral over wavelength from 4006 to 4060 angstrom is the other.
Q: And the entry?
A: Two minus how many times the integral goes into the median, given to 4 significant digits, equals 2.000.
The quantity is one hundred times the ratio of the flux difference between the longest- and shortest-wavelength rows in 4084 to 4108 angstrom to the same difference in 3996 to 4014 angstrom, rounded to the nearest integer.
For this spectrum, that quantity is -650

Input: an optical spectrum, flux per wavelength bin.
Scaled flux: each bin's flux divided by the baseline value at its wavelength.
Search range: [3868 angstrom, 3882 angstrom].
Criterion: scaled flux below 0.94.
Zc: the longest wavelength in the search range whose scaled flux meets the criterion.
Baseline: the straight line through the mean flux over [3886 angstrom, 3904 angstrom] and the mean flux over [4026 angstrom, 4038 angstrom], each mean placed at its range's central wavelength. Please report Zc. 3881.0 angstrom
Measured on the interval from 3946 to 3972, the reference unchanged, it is 3956.0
